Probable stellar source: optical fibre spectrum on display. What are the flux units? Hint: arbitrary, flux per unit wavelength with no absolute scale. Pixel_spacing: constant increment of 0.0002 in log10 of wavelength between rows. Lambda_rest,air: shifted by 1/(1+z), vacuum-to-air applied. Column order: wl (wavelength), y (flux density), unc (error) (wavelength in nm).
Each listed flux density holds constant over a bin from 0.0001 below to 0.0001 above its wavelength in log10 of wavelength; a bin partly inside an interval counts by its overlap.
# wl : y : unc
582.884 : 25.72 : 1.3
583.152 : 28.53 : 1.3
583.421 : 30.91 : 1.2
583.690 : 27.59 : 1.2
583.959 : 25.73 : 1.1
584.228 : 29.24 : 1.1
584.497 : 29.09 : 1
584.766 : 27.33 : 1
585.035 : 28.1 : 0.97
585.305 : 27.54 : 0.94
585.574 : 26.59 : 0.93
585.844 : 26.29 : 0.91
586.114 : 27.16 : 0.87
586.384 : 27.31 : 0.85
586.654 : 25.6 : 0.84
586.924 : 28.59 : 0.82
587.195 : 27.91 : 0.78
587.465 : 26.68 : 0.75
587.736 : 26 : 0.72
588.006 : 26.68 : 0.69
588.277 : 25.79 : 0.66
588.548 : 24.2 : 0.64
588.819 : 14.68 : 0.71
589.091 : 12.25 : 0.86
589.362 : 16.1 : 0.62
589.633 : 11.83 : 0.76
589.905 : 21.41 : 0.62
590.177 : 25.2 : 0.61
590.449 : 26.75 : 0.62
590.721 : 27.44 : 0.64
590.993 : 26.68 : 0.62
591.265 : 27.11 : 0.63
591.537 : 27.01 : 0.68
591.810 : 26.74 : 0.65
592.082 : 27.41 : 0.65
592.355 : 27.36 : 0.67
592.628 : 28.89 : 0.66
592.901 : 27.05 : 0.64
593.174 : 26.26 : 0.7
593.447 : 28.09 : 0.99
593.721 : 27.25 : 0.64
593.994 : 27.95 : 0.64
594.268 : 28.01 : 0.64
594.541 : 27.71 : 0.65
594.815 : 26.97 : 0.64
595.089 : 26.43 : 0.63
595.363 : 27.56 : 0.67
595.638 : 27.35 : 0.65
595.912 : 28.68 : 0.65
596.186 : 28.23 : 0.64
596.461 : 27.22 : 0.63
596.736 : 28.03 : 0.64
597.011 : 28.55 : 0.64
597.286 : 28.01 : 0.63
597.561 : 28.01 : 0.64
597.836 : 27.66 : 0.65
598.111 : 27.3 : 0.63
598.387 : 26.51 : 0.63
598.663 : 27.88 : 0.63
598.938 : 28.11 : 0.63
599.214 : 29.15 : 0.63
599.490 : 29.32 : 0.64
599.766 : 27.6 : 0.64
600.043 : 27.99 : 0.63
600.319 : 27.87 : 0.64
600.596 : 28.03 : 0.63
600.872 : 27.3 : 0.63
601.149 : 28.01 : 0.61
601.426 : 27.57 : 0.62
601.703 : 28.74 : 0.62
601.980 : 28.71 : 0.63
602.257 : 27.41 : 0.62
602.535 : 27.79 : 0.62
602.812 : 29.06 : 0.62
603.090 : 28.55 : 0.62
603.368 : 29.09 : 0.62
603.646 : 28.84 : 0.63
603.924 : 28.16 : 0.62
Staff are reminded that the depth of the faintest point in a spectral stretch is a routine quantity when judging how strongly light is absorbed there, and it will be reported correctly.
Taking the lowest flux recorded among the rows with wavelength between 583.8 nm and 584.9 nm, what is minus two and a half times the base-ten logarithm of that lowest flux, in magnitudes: -3.53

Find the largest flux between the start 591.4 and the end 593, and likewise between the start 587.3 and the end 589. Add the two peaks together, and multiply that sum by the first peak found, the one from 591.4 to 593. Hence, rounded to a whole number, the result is 1605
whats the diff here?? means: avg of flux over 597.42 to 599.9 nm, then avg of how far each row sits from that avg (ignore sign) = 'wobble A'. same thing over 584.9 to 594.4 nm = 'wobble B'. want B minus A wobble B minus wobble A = 2.3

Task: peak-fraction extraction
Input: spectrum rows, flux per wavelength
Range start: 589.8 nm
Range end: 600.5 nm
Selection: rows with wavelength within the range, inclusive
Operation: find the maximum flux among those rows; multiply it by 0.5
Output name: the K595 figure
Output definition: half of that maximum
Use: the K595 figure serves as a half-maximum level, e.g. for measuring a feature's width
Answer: 14.7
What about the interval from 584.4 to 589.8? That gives 14.5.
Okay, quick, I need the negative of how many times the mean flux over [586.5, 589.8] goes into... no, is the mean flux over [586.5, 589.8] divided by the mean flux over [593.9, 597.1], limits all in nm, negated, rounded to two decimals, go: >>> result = -0.80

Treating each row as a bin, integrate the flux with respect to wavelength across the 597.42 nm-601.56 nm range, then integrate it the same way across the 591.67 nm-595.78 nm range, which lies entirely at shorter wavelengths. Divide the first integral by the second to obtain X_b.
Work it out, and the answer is 1.03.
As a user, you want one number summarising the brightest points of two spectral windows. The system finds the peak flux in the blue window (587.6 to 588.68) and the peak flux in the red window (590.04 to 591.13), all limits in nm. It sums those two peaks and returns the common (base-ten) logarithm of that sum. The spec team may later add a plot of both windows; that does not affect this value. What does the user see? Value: 1.73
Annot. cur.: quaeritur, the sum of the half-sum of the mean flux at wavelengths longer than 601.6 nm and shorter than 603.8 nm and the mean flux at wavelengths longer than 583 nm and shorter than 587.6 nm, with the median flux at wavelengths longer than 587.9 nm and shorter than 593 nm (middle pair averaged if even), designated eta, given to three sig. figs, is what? 54.8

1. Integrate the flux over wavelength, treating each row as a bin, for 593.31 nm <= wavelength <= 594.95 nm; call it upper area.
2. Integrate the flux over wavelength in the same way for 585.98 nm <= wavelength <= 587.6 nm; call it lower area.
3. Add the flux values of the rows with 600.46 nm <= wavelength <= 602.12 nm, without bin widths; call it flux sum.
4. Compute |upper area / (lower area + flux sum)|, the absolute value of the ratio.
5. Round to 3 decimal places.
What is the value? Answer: 0.214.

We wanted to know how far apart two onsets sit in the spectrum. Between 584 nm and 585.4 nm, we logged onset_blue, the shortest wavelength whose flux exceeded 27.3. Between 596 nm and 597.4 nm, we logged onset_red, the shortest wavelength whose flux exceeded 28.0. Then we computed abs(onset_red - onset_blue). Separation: 11.96 nm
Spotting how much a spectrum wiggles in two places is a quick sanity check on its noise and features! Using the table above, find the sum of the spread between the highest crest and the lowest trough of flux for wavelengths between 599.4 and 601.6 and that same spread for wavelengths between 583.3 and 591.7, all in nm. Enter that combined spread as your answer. 21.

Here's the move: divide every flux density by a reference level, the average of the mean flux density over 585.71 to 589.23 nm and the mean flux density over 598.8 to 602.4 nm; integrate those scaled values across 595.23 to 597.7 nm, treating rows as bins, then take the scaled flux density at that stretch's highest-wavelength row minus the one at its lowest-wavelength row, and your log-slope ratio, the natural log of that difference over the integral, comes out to -5.0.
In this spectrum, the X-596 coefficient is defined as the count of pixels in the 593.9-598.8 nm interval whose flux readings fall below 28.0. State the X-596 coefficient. 11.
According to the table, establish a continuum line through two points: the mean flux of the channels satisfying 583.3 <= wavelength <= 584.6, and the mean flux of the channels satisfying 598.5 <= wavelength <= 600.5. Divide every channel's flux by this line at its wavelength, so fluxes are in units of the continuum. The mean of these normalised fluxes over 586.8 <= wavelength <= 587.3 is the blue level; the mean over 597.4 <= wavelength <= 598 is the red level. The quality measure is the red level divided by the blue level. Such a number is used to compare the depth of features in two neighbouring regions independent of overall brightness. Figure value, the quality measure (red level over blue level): 0.99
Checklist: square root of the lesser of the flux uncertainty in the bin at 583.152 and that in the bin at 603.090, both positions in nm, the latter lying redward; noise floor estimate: 0.787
